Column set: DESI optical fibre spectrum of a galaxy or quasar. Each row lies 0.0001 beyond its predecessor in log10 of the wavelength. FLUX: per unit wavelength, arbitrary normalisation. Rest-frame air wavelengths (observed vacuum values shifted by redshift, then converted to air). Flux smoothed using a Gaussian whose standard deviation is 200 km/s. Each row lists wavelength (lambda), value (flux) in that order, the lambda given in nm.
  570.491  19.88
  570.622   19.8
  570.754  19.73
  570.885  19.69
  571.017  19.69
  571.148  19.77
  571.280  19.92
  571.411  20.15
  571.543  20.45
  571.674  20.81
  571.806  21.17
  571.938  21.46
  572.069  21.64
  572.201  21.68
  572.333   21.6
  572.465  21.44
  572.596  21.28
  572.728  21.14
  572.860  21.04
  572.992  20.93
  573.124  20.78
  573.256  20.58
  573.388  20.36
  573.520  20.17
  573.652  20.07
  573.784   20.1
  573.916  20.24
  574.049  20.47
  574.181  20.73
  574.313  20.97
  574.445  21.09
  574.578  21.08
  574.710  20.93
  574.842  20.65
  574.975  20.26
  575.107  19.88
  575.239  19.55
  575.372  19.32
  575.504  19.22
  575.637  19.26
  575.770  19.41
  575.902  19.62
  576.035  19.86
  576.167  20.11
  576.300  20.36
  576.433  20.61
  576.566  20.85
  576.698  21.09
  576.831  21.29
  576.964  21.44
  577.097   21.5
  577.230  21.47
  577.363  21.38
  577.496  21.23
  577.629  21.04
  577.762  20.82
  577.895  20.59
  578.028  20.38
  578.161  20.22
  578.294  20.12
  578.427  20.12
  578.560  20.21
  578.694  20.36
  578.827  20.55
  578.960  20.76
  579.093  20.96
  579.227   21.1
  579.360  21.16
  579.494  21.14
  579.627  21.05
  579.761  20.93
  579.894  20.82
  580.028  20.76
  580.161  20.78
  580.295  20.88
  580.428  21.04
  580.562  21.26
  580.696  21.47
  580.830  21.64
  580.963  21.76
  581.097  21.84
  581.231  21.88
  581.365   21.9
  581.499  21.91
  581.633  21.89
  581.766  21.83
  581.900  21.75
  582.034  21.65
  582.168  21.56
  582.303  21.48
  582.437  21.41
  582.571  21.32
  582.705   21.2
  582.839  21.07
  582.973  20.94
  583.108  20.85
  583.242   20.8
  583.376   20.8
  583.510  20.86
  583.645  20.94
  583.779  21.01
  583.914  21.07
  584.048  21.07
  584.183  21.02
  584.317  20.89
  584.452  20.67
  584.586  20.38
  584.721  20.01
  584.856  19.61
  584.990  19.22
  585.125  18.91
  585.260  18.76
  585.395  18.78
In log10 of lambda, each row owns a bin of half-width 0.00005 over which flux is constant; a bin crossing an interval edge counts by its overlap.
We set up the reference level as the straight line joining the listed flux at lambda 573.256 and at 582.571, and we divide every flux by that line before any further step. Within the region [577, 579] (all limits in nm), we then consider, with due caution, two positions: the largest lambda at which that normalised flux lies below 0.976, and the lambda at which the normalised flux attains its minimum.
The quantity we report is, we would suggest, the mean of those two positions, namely 578.56 nm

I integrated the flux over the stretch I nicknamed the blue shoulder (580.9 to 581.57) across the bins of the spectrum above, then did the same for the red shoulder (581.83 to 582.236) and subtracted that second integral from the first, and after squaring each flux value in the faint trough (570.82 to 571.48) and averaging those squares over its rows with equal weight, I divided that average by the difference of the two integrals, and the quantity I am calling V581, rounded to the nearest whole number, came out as 67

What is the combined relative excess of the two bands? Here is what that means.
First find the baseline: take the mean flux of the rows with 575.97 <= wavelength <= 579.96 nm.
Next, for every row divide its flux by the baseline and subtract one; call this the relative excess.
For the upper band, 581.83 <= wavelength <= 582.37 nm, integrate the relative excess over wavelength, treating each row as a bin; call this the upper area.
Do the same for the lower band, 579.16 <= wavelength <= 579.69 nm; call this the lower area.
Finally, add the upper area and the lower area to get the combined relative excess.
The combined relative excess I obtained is 0.030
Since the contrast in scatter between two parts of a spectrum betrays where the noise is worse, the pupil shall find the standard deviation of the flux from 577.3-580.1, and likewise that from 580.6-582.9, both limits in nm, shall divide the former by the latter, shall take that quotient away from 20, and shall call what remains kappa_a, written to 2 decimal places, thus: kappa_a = 18.50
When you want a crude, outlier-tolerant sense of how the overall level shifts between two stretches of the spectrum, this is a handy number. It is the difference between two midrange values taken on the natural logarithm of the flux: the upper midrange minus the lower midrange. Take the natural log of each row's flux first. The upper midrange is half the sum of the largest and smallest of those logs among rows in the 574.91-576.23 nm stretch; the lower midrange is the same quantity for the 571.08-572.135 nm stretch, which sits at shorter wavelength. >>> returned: -0.05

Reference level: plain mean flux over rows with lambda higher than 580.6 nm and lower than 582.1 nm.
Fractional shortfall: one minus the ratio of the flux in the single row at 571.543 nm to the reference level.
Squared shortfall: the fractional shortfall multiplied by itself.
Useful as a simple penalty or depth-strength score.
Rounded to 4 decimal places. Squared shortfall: 0.0037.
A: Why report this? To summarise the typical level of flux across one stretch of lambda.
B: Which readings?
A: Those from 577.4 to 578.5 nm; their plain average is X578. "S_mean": 20.6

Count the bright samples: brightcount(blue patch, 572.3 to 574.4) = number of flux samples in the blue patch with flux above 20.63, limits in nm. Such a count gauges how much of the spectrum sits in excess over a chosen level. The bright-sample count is 9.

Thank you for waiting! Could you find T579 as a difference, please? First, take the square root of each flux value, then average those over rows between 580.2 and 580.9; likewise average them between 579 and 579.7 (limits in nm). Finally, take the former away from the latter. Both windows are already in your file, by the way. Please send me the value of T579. -0.02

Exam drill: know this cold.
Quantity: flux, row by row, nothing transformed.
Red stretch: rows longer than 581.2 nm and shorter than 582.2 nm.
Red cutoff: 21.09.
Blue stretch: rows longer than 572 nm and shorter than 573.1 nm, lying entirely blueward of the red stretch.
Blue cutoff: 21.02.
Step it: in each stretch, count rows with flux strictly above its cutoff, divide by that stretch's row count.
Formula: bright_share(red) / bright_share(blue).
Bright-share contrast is 1.1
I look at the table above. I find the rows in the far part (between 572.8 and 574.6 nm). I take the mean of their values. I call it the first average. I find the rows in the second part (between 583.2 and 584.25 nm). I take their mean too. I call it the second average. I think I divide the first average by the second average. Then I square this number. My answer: 0.97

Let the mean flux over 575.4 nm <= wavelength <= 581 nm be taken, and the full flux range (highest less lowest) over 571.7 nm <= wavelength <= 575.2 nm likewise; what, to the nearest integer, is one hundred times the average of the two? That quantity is 1126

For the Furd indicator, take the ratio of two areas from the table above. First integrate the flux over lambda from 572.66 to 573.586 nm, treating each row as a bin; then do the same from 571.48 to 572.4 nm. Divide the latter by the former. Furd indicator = 1.02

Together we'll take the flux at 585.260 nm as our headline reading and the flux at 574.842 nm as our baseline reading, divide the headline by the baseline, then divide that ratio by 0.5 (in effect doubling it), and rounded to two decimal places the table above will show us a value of 1.82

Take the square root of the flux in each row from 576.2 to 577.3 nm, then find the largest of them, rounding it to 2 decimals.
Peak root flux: 4.64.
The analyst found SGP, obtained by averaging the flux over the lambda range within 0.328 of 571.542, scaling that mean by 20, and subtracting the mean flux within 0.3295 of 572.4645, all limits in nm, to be 389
